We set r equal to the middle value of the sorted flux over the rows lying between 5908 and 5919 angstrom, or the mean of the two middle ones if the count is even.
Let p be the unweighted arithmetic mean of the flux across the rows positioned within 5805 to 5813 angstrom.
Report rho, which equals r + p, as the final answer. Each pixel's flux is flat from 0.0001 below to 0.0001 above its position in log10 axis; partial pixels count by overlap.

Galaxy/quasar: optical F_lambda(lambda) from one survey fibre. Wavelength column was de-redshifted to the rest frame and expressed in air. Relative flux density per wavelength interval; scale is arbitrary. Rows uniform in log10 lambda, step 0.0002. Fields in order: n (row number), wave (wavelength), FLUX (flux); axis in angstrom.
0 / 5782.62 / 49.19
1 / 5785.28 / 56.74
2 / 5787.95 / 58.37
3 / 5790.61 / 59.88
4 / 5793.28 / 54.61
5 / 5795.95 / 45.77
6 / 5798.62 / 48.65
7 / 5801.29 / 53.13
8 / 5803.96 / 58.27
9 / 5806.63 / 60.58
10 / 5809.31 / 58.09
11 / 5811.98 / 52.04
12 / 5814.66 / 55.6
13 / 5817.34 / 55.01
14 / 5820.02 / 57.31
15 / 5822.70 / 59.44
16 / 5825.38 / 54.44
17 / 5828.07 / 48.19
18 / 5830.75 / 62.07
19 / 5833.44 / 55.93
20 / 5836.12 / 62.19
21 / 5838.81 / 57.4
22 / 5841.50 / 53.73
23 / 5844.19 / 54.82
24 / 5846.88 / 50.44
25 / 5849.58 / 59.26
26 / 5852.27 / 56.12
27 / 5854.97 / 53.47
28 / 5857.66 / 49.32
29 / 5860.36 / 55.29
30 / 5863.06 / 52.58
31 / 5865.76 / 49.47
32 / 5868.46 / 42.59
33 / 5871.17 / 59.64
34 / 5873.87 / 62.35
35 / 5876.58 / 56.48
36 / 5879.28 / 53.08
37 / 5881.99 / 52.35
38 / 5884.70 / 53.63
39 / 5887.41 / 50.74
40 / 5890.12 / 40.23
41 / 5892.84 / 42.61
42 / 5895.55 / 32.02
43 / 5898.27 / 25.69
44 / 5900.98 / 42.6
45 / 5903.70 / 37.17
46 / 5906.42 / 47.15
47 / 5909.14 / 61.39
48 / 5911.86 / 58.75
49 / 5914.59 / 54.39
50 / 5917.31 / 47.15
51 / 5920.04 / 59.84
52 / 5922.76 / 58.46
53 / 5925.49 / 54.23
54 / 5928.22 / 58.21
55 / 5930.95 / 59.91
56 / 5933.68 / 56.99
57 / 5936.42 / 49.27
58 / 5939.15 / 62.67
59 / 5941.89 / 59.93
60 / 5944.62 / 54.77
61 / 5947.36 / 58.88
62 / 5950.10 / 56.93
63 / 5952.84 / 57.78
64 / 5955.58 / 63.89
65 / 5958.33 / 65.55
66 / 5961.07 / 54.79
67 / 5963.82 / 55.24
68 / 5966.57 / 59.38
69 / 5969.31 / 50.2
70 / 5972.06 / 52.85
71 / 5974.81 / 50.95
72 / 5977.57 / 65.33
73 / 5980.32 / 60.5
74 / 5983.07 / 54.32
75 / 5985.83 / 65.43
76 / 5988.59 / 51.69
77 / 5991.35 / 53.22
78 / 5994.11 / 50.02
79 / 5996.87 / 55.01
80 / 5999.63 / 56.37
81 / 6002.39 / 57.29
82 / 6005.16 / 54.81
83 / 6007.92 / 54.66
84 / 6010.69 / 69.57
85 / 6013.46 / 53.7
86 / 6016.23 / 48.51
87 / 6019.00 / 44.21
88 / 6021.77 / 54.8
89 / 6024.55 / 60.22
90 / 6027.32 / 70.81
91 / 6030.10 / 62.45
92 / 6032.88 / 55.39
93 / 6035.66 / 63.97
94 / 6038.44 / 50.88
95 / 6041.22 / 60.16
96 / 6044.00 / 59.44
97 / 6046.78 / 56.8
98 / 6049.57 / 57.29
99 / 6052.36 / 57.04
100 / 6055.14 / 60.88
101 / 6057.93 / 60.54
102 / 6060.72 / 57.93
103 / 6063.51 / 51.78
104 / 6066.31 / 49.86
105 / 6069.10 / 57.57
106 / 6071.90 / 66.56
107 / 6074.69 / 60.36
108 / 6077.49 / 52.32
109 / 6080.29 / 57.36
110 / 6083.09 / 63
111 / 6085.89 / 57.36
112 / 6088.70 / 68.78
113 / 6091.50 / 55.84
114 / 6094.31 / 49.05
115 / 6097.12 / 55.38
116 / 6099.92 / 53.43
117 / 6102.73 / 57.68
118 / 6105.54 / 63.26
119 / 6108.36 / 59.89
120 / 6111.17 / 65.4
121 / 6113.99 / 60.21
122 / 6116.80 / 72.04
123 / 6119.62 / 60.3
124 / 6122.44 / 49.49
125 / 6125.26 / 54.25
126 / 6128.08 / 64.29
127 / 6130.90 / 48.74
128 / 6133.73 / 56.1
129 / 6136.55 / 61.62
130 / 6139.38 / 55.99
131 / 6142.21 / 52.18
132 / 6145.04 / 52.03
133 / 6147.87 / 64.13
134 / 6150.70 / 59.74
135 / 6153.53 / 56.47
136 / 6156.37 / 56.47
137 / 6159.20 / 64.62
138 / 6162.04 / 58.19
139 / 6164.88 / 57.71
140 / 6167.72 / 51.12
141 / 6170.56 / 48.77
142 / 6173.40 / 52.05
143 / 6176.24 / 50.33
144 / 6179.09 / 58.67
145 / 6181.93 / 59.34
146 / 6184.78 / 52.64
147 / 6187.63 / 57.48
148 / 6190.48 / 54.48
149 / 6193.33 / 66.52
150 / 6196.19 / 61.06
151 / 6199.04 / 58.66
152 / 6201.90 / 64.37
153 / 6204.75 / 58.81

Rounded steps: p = 56.9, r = 56.6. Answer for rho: 113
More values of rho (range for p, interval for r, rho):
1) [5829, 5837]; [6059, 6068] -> 112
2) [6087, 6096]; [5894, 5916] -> 103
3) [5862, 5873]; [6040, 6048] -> 111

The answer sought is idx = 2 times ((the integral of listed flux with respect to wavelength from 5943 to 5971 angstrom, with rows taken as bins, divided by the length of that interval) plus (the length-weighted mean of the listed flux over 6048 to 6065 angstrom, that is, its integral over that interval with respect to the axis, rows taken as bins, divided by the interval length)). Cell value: 230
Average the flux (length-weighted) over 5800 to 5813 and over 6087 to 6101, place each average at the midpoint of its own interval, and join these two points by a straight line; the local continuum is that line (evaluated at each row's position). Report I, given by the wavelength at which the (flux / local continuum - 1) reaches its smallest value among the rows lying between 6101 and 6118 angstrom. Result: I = 6102.73 angstrom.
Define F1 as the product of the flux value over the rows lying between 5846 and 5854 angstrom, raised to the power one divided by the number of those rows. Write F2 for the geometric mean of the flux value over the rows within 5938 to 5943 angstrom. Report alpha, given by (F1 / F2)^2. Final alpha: 0.81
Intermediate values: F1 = 55.2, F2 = 61.3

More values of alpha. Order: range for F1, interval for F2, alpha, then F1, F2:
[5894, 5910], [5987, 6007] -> 0.53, 39.5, 54.0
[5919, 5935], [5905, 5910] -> 1.16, 57.9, 53.8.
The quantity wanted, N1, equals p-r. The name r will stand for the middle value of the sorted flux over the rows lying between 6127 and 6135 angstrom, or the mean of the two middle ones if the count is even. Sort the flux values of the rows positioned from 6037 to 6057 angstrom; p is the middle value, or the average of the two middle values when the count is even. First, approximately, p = 57.3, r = 56.1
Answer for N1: 1.2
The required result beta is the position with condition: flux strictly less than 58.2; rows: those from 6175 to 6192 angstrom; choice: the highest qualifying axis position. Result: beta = 6190.48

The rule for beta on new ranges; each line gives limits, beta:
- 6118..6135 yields 6133.73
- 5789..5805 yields 5801.29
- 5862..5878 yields 5876.58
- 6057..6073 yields 6069.10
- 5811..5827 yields 5825.38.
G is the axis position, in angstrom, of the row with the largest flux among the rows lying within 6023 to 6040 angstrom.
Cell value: 6027.32 angstrom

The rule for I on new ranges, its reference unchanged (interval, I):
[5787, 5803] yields 5795.95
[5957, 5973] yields 5969.31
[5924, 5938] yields 5936.42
